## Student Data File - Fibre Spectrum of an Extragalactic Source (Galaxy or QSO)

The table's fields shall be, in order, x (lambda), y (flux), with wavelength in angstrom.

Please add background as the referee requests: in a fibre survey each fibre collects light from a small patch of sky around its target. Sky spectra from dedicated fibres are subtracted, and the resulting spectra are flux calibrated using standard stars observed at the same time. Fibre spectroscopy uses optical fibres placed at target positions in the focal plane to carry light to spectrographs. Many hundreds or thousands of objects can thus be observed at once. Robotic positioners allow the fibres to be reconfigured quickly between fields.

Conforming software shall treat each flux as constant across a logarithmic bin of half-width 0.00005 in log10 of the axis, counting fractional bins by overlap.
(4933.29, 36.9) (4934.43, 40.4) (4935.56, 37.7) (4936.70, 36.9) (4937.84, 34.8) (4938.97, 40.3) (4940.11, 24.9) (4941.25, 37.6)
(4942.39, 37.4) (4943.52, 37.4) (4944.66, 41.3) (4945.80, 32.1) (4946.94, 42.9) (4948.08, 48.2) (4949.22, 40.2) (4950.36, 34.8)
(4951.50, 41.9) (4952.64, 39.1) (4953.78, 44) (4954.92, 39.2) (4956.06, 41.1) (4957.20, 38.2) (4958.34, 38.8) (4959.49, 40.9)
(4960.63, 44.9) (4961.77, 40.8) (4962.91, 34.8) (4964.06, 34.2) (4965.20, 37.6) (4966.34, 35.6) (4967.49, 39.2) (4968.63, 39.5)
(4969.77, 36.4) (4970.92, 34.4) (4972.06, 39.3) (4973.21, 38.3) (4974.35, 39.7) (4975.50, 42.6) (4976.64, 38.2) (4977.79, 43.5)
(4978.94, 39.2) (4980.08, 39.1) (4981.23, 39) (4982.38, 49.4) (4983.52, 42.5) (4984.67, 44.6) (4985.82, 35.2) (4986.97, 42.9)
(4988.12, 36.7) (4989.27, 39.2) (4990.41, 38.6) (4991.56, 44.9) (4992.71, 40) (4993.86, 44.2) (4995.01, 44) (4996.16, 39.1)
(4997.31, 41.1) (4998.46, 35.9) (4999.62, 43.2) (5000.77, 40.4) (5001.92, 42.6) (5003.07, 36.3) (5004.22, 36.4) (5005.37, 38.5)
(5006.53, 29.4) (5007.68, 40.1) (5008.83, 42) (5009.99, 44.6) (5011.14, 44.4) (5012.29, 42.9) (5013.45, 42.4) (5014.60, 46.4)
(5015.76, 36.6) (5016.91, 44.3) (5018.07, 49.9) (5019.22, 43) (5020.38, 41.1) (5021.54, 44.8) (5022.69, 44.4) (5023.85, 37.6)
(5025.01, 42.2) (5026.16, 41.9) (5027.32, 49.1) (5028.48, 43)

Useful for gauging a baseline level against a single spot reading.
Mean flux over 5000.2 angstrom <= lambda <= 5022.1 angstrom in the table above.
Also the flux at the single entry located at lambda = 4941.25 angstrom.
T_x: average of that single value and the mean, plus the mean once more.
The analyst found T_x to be 80.86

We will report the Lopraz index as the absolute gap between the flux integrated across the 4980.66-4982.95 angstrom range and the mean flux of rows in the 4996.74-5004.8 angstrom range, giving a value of 62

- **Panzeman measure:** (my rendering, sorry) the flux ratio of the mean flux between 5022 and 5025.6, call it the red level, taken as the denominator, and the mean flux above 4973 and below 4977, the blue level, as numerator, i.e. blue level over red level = 0.96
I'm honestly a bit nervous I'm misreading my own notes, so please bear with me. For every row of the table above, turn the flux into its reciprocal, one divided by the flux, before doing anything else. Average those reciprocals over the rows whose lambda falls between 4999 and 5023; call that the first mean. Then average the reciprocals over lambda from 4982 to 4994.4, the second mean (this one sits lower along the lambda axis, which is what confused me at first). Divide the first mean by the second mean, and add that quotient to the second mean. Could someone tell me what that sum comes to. 1.03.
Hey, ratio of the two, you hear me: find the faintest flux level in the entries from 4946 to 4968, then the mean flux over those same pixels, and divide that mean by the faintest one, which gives 1.16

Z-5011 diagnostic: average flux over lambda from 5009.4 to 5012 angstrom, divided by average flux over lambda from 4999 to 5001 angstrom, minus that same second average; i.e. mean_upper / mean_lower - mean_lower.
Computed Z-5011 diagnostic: -40.7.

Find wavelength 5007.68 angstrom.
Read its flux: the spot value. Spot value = 40.1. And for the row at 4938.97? 40.3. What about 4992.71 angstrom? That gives 40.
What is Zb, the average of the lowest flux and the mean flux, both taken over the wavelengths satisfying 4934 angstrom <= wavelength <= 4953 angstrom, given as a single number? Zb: 31.5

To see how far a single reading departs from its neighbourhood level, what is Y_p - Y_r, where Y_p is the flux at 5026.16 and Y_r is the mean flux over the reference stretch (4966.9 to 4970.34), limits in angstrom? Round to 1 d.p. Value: 3.5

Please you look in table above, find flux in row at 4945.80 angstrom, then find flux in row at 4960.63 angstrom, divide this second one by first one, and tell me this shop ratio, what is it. 1.4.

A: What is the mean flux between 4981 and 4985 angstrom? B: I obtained 44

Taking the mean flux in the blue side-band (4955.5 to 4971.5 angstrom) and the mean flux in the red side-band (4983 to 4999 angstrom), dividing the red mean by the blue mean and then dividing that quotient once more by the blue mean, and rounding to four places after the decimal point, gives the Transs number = 0.0277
